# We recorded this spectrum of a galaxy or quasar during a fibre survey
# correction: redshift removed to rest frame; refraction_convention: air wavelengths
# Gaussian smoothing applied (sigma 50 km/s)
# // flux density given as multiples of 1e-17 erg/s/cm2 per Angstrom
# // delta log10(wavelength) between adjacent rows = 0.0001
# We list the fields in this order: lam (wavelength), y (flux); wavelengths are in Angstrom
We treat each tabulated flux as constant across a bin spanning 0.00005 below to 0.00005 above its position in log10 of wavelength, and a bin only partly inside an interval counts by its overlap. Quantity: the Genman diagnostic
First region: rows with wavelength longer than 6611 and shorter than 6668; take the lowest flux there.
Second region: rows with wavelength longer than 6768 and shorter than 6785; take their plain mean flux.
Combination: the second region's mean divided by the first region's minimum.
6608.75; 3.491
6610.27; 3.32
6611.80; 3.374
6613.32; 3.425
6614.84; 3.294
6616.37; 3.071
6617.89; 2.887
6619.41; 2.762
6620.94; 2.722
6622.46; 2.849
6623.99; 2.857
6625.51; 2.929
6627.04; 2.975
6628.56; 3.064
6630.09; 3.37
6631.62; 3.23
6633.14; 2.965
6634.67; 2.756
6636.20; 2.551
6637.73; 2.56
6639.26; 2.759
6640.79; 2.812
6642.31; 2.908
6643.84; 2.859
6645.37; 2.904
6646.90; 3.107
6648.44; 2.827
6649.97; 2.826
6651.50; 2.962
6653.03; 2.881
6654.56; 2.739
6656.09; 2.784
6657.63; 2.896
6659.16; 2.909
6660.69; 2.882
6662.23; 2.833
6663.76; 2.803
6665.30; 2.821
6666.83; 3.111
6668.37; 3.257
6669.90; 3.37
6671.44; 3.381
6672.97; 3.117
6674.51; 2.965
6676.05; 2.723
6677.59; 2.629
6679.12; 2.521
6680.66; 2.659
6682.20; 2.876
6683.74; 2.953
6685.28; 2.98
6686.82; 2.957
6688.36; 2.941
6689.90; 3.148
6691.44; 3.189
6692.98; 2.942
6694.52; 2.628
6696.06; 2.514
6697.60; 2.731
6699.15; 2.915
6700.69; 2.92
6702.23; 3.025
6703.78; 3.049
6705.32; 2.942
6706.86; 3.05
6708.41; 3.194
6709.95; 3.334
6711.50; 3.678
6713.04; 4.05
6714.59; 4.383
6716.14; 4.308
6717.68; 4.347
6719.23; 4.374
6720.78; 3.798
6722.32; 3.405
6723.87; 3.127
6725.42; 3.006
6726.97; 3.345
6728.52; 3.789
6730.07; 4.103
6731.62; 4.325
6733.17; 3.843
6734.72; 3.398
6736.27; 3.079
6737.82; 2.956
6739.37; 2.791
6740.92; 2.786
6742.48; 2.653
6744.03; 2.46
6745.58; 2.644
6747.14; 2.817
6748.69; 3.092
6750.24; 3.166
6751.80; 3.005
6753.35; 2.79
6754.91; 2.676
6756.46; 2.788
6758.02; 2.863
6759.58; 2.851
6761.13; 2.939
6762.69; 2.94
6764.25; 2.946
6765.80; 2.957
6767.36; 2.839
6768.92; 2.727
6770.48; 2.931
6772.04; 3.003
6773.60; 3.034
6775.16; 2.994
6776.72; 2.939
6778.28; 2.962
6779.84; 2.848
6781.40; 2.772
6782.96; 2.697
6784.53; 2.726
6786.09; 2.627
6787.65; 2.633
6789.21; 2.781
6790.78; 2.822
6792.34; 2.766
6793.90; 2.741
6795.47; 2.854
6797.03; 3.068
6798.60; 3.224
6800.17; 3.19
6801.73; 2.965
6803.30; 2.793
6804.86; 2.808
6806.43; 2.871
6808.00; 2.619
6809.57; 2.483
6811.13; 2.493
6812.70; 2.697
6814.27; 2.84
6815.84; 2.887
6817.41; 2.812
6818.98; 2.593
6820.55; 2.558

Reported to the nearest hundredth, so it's 1.13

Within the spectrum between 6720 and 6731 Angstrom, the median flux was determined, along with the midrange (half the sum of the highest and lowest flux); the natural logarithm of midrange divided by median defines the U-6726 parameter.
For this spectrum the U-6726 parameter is 0.043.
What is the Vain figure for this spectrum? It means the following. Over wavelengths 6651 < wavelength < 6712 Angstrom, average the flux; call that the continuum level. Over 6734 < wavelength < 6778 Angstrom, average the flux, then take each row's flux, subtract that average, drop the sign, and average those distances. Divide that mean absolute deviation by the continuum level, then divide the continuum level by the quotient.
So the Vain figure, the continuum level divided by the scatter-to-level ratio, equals 63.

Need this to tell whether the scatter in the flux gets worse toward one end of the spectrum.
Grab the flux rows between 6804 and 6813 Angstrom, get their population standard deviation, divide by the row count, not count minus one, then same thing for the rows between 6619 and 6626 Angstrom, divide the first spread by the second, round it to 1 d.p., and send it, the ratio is 2.0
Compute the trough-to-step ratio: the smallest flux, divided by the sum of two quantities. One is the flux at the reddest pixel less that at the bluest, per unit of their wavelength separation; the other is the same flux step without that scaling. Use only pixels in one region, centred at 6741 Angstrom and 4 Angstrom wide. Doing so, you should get -15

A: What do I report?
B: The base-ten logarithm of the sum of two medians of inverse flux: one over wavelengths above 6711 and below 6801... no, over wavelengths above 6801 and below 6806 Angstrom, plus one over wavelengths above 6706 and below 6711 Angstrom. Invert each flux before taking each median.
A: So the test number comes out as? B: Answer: -0.174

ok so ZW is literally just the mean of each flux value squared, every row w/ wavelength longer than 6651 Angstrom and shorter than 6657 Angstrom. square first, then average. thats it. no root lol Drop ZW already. 8.1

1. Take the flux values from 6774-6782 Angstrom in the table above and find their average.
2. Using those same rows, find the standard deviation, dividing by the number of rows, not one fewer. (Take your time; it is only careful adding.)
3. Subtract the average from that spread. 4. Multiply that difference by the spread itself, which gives -0.23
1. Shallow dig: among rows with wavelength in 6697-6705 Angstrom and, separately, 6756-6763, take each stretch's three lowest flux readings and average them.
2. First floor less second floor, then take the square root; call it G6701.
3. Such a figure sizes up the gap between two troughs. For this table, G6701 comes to 0.15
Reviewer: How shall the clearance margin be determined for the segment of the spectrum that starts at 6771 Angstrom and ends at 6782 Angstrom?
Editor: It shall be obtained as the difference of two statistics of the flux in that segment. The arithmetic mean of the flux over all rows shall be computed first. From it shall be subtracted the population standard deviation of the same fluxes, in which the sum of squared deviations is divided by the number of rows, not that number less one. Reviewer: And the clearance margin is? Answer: 2.85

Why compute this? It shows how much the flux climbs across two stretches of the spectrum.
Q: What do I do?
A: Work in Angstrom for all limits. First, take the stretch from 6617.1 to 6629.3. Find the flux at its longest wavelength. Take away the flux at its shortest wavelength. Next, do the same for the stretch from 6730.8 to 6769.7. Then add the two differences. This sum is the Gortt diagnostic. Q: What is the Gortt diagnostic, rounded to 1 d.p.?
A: -1.4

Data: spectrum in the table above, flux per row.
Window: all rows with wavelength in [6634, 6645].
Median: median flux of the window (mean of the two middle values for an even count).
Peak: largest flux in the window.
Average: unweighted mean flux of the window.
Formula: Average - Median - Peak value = -2.9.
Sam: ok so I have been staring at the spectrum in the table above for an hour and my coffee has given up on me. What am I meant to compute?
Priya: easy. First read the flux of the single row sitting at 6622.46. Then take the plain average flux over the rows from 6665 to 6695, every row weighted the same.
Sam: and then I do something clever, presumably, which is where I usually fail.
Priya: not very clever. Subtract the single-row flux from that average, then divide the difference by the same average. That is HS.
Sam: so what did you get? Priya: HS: 0.04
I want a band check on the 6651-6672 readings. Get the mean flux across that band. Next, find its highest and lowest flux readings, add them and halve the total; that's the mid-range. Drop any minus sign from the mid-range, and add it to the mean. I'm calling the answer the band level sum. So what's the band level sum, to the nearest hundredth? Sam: 6.03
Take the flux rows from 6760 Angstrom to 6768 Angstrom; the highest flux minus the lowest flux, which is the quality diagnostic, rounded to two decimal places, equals 0.12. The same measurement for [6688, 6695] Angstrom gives 0.56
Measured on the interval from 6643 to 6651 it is 0.28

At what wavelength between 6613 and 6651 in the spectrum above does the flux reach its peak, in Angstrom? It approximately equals 6613.32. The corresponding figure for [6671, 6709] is 6671.44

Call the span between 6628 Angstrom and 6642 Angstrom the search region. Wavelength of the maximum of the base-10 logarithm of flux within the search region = 6630.09 Angstrom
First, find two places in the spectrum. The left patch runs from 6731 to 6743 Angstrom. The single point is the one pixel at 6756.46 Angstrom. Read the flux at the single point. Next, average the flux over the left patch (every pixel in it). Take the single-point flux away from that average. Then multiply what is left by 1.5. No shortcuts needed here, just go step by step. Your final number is 0.7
